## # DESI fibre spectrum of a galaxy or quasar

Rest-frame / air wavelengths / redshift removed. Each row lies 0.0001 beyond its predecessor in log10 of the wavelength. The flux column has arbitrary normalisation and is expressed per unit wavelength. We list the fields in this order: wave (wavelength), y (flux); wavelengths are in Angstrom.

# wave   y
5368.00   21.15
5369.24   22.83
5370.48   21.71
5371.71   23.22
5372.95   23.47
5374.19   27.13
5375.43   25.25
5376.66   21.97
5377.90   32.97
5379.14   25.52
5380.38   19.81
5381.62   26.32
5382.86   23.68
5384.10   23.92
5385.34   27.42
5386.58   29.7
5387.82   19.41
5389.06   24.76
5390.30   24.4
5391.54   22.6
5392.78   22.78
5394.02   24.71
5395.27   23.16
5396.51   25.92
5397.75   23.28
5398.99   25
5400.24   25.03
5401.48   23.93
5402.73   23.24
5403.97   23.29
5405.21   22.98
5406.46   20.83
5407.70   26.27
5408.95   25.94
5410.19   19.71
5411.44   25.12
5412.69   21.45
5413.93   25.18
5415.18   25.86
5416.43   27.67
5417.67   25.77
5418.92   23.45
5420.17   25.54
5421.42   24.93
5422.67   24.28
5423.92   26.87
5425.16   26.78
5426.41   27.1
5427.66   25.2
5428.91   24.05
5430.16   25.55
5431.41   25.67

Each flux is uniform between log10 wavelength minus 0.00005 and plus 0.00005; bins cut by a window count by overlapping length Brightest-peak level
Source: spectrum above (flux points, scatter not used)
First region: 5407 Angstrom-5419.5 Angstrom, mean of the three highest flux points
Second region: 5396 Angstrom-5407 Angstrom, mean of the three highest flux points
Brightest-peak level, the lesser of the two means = 25.3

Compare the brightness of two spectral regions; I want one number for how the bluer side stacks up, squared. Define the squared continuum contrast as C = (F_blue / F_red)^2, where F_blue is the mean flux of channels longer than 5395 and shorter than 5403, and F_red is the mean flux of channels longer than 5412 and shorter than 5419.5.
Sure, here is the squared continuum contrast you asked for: 0.95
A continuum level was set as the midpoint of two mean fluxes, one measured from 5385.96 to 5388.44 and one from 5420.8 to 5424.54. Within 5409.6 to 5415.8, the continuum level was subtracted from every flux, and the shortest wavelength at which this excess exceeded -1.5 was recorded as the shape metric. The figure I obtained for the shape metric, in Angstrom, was 5411.44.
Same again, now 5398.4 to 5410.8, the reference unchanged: 5398.99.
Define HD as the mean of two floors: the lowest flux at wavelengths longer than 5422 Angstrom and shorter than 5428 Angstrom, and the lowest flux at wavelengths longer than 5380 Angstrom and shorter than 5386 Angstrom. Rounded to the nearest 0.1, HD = 22.0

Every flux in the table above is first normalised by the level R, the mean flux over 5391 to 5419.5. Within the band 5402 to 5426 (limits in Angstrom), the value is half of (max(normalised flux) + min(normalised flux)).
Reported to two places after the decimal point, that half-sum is 0.98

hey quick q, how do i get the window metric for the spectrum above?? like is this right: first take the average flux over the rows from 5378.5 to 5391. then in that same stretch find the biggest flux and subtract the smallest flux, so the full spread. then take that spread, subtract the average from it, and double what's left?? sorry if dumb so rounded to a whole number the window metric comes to -28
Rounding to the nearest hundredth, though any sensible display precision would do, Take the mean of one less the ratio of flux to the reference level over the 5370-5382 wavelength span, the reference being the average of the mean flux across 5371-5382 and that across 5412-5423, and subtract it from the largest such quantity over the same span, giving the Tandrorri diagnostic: 0.20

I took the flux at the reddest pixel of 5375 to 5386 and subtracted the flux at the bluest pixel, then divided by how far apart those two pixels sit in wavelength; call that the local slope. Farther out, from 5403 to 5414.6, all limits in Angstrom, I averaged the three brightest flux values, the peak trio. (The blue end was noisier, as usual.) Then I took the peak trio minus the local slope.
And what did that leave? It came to 25.6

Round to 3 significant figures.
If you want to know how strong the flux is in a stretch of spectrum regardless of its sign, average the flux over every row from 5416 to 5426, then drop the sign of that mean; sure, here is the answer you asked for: 25.7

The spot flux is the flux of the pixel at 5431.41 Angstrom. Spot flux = 25.67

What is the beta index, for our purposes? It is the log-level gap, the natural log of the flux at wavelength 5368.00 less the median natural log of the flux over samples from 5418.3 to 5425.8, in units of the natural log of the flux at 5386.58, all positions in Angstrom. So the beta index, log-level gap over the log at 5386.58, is -0.05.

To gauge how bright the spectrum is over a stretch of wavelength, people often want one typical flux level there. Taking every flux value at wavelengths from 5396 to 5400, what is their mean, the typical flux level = 24.7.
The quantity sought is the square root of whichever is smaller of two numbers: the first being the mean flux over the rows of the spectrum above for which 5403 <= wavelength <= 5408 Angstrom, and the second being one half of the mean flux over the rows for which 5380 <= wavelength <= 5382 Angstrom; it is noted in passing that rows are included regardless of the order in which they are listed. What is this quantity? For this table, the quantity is 3.40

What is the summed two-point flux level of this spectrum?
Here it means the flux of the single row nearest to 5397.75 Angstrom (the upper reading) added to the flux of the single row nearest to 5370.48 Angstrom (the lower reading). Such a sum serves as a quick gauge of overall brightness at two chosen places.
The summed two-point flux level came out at 45.0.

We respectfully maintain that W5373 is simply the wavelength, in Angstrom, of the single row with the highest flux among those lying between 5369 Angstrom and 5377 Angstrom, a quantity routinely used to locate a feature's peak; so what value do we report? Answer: 5374.19 Angstrom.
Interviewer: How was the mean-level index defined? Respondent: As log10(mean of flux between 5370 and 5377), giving 1.38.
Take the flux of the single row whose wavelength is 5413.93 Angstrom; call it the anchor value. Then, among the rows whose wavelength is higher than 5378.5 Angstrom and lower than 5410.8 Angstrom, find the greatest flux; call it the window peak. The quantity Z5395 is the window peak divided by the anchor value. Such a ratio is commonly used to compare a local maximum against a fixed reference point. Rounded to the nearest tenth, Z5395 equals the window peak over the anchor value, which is 1.2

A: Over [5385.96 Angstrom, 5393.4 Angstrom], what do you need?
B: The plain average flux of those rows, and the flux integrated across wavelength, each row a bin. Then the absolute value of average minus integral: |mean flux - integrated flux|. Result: 154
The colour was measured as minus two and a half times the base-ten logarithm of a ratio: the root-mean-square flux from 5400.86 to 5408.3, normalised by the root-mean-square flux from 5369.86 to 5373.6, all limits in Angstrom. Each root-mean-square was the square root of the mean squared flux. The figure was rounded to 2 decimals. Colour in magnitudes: -0.03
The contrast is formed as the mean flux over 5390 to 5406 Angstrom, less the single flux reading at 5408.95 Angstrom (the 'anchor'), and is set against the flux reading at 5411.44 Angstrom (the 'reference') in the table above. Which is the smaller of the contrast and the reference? -2.1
